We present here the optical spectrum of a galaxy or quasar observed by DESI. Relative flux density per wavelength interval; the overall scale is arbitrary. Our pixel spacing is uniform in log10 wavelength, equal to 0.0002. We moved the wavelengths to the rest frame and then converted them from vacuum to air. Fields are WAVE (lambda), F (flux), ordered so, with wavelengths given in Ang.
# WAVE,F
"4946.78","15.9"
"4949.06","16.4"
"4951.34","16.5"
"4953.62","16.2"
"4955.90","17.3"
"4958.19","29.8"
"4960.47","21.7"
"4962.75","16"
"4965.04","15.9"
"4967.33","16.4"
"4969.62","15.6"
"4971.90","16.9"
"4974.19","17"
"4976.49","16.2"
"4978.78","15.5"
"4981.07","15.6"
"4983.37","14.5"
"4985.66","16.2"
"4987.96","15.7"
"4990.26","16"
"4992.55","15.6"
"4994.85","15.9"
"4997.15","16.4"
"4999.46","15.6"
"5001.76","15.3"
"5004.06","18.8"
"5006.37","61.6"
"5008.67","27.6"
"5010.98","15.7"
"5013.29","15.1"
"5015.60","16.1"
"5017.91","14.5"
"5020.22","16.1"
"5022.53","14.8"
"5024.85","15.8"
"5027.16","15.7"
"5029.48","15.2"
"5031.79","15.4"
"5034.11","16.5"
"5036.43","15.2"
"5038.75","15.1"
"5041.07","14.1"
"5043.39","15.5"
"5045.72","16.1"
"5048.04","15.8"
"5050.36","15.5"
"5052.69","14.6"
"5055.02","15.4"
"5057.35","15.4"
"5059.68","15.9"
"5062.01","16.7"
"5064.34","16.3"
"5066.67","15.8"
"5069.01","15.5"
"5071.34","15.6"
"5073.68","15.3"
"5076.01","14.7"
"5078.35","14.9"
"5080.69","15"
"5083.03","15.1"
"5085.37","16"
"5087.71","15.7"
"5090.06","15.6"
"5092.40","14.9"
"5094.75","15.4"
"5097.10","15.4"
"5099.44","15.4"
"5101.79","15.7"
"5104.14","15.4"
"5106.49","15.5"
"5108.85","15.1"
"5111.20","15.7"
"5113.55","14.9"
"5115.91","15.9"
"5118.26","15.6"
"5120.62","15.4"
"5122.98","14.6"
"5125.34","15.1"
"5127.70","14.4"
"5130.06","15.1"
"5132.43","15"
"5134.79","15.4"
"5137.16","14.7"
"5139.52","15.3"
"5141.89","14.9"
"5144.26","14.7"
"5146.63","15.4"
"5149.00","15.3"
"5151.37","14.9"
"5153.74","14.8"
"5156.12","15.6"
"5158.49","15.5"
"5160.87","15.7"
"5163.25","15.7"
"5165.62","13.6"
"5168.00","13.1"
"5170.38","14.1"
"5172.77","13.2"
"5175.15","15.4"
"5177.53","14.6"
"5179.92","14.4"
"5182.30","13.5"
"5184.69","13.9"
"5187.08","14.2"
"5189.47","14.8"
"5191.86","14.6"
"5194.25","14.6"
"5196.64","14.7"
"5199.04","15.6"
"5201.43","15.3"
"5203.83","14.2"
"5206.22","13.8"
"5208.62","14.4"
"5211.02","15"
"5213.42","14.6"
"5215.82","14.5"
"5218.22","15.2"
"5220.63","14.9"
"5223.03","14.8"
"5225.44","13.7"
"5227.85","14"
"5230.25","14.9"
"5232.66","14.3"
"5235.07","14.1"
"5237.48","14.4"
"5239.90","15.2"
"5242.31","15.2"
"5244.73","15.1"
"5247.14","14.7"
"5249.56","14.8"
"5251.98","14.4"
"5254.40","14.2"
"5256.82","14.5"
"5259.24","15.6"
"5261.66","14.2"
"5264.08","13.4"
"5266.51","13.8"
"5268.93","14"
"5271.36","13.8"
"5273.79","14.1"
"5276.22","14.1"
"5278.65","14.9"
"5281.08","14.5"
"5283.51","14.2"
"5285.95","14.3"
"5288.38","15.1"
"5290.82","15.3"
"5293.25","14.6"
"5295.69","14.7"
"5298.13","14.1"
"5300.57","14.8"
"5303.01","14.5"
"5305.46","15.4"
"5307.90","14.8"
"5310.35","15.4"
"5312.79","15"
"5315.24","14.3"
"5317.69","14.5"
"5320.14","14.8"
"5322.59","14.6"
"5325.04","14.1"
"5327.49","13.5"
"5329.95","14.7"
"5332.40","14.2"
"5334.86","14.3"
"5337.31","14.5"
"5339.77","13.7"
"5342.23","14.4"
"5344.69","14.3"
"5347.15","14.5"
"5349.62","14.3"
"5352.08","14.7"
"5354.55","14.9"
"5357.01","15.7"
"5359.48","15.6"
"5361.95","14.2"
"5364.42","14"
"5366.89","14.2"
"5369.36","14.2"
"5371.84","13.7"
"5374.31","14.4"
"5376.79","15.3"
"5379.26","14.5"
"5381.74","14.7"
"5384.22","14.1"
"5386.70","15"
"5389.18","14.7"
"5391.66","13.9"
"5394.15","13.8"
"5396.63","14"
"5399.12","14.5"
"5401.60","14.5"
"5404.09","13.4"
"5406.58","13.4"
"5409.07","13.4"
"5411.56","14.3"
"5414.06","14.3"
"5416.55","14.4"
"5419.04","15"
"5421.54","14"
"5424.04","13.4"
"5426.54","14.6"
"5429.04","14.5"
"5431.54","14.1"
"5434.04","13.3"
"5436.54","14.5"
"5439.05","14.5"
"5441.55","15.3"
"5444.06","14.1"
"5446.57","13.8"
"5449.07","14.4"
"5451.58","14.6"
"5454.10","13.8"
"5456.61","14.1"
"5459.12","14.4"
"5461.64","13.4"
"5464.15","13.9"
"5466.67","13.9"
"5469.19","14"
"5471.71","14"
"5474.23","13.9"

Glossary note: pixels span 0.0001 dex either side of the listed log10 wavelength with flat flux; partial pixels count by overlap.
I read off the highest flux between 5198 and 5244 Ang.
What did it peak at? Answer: 15.6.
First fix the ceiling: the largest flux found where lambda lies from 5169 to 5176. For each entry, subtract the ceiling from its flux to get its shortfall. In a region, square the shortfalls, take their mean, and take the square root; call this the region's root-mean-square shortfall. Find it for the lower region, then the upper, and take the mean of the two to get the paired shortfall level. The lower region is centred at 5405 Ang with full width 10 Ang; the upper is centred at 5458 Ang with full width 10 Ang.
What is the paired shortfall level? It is 1.7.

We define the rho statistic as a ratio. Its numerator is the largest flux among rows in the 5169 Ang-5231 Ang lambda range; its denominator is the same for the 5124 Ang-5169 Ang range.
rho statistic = 0.99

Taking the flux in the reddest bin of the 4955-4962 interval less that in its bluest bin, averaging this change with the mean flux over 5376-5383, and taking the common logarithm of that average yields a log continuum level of 0.98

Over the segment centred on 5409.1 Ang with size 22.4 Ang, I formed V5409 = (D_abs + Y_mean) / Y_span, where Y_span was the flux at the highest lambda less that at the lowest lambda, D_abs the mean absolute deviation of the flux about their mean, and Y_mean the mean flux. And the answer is 29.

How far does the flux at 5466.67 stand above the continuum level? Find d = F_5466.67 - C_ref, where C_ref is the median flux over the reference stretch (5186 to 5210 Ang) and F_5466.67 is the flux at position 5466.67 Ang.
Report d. -0.7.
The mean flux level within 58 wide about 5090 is 15.5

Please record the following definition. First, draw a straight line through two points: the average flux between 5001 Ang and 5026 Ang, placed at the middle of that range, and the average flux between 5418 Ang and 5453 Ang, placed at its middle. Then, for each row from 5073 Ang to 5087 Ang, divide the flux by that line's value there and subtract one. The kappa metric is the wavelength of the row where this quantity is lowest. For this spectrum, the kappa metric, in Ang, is 5076.01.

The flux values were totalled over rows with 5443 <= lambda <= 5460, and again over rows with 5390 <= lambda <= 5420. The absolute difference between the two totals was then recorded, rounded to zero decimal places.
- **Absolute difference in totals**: 70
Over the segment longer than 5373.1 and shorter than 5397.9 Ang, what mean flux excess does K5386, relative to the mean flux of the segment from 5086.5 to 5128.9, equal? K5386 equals -0.88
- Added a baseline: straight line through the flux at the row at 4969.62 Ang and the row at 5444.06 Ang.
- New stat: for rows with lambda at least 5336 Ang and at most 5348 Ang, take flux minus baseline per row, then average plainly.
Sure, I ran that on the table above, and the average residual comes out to -0.1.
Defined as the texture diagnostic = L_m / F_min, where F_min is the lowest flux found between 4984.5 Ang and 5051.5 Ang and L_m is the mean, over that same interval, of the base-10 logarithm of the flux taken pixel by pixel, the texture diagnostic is 0.0868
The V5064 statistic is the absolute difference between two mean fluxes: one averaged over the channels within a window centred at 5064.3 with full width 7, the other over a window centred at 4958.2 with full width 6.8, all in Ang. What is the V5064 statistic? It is 6.7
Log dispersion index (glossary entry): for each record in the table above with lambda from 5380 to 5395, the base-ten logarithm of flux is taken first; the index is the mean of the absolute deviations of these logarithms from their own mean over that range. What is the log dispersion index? 0.013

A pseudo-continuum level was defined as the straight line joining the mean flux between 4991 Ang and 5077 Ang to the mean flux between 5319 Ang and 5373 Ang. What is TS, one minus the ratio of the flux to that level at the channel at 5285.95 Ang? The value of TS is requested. 0.043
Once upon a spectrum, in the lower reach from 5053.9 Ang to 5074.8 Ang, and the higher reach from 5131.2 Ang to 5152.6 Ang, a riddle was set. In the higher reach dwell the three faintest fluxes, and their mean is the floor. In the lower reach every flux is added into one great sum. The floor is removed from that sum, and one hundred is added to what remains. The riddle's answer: 227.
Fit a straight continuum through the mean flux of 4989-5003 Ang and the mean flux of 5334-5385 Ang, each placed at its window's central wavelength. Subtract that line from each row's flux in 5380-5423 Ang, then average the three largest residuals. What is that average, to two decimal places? 0.55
